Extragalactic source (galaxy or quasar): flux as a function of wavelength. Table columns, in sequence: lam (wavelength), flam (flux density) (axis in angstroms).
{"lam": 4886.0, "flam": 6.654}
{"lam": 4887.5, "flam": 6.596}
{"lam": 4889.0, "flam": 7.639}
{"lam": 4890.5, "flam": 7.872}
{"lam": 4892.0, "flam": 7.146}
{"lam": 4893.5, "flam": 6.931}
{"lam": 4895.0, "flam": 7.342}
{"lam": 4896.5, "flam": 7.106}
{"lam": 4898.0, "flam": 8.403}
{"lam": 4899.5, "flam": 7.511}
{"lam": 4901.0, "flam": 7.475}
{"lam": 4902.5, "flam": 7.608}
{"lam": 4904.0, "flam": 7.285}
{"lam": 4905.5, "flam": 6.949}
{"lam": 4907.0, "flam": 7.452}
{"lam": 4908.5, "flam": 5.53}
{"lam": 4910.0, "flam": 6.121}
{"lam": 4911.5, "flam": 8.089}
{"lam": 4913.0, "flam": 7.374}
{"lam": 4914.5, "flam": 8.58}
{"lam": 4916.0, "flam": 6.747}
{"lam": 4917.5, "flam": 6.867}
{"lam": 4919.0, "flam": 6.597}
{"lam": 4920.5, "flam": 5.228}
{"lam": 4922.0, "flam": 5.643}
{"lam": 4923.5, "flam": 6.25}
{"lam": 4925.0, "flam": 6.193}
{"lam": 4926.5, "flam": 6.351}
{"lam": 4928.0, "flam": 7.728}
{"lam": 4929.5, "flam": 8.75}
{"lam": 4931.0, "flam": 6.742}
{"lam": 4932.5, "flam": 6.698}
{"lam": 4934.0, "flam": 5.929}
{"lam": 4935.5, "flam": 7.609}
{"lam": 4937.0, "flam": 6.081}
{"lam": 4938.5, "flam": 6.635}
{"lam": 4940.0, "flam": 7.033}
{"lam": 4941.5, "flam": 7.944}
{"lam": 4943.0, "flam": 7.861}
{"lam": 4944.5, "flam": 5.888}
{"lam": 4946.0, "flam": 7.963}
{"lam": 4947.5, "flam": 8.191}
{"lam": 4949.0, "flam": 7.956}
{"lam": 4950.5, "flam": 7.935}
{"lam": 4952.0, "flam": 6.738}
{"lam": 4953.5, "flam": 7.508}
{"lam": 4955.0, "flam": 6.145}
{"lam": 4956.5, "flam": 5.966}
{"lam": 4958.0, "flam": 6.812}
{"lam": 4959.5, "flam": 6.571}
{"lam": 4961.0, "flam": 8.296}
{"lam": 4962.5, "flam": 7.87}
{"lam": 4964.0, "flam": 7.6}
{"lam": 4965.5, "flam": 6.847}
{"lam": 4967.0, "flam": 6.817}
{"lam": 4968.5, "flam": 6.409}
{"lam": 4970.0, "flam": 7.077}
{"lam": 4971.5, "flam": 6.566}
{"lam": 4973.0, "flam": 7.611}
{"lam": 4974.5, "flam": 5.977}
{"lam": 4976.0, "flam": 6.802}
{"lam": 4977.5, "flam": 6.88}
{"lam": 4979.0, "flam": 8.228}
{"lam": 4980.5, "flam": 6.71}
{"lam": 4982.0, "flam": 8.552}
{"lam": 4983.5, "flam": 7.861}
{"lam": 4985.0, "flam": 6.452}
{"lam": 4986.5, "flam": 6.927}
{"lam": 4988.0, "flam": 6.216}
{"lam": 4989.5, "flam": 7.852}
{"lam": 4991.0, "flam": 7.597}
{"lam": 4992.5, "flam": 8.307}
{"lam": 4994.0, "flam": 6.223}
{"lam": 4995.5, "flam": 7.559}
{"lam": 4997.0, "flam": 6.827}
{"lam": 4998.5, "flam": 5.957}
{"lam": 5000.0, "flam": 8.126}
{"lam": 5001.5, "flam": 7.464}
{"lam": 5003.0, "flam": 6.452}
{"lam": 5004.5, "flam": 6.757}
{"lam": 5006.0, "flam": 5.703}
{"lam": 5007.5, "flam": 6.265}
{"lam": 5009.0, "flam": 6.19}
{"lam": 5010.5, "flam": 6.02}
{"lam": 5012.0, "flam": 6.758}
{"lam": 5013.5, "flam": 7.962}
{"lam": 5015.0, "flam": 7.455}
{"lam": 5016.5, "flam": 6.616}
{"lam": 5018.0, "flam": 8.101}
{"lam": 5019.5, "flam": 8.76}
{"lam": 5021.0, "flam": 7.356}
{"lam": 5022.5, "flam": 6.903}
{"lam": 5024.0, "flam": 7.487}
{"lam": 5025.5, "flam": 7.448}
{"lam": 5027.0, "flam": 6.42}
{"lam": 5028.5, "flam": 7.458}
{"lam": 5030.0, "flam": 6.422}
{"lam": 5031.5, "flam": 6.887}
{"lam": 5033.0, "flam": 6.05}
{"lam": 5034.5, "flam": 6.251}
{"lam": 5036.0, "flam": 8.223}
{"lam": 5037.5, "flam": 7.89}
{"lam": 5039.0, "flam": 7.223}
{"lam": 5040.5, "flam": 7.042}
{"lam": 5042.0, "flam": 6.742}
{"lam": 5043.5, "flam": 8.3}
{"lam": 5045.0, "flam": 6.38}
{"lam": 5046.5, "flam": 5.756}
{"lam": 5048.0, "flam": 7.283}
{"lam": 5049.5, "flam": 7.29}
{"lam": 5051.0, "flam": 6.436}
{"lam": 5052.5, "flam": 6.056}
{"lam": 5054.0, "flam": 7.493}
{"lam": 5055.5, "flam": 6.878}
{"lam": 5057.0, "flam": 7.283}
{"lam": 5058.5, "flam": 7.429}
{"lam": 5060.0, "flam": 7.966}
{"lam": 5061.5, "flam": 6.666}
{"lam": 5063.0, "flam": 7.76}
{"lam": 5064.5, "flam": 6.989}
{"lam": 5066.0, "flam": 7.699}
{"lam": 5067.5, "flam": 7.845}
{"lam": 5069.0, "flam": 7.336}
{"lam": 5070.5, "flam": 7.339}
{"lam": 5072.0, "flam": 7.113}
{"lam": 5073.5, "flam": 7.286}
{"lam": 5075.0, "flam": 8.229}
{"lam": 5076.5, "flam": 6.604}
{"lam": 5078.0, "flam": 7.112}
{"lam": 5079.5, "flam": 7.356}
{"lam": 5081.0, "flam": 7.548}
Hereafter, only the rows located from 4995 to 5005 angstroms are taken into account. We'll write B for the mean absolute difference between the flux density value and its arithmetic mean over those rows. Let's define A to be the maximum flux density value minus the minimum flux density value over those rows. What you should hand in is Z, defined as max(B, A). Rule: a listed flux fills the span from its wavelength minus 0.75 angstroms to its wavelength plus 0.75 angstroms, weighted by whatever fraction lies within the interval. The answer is 2.2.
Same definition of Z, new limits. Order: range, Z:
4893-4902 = 1.5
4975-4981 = 1.5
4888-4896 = 0.9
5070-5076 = 1.1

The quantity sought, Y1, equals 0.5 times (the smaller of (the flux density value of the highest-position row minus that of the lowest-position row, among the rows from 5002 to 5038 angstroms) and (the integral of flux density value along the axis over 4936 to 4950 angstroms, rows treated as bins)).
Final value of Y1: 0.7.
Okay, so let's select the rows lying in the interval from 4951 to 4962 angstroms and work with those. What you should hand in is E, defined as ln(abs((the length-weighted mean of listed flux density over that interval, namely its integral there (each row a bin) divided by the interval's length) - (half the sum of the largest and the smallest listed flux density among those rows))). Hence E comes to -1.5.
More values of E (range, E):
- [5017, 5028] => -2.2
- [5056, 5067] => -2.5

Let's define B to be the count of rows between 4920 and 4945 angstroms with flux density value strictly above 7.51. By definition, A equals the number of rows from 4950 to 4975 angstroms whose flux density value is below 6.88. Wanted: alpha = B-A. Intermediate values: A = 10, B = 5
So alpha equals -5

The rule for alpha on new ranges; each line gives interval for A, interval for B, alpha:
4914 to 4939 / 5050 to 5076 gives -8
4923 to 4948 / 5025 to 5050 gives -6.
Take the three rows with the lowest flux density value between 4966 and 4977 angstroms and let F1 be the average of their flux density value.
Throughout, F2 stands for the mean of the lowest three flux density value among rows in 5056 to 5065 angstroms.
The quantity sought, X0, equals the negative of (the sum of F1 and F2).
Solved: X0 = -13.3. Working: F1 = 6.3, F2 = 6.98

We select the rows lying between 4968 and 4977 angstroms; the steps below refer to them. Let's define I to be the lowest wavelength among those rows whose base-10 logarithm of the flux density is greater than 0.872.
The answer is 4973.0 angstroms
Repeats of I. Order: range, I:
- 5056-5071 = 5060.0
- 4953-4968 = 4953.5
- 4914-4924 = 4914.5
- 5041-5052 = 5043.5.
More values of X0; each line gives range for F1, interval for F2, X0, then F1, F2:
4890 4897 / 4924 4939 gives -13.1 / 7.1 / 6.07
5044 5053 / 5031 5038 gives -12.5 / 6.1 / 6.40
